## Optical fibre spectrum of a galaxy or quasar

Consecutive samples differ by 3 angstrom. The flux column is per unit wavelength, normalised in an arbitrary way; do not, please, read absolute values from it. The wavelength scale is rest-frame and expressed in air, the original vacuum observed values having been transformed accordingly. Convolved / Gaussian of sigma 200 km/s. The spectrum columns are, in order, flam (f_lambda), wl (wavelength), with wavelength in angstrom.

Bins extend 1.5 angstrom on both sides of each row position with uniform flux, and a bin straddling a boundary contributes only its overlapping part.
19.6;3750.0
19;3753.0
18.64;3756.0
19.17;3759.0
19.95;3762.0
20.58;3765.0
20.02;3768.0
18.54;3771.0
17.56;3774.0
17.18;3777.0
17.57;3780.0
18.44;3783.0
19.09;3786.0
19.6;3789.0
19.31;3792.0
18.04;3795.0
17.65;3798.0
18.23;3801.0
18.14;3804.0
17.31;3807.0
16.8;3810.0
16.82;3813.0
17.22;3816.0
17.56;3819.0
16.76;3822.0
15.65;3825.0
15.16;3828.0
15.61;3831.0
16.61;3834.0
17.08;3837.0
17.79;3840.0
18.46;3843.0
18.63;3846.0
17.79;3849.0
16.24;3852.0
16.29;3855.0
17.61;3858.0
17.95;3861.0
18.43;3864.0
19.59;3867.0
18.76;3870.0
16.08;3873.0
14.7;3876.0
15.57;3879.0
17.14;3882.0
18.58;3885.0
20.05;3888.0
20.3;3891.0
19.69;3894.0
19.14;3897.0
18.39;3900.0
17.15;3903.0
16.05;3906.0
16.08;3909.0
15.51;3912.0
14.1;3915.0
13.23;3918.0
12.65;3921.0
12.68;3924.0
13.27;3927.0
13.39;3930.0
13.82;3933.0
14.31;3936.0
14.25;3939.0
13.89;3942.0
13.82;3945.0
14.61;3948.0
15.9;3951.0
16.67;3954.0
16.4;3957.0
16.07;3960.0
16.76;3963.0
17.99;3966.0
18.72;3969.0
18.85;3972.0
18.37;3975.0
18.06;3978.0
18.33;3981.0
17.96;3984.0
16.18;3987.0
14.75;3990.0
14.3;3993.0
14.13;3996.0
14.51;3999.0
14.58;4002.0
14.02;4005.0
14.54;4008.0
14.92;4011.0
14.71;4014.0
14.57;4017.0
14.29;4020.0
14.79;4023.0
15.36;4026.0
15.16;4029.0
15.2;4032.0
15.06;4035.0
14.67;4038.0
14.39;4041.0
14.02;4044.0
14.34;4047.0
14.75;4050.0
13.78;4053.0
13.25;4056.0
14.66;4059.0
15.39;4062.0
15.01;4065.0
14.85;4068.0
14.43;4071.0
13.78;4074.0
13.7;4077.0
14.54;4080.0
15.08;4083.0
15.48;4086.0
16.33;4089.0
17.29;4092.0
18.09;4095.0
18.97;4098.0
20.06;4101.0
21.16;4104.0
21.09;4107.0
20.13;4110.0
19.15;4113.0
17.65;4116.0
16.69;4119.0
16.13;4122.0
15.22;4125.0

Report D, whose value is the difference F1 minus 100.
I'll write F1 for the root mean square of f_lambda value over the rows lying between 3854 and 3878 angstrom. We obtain -82.5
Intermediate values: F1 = 17.5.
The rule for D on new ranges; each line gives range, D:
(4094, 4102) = -80.9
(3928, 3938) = -86.2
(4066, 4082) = -85.7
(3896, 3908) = -82.3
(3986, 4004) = -85.2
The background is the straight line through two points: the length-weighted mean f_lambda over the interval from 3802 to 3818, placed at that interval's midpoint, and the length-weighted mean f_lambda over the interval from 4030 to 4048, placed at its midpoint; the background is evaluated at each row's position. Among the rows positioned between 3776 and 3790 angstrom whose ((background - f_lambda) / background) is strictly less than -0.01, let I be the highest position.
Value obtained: 3789.0 angstrom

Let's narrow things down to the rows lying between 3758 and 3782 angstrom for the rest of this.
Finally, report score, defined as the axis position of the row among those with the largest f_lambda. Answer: 3765.0 angstrom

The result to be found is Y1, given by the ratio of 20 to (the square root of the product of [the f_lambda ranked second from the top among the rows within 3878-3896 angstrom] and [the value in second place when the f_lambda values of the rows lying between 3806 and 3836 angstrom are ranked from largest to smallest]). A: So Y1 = 1.07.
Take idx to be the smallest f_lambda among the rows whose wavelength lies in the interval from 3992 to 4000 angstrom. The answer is 14.13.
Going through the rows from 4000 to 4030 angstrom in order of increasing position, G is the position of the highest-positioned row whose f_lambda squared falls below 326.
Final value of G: 4029.0 angstrom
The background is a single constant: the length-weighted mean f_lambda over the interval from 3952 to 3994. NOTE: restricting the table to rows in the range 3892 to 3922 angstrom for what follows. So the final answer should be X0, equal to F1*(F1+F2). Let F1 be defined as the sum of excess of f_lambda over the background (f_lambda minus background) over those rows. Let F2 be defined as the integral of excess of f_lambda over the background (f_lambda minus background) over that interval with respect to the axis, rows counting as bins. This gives 304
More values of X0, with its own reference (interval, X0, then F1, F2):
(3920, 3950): 4707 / -35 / -102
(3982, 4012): 1780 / -21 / -62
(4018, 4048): 2285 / -24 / -72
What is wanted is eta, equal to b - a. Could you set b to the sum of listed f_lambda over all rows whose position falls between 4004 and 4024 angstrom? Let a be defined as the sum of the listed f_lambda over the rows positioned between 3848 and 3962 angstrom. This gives -514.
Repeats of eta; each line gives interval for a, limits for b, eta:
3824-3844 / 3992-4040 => 118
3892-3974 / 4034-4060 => -294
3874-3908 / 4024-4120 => 317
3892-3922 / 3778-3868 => 365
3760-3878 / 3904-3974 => -342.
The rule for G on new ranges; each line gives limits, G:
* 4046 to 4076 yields 4074.0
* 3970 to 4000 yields 3999.0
